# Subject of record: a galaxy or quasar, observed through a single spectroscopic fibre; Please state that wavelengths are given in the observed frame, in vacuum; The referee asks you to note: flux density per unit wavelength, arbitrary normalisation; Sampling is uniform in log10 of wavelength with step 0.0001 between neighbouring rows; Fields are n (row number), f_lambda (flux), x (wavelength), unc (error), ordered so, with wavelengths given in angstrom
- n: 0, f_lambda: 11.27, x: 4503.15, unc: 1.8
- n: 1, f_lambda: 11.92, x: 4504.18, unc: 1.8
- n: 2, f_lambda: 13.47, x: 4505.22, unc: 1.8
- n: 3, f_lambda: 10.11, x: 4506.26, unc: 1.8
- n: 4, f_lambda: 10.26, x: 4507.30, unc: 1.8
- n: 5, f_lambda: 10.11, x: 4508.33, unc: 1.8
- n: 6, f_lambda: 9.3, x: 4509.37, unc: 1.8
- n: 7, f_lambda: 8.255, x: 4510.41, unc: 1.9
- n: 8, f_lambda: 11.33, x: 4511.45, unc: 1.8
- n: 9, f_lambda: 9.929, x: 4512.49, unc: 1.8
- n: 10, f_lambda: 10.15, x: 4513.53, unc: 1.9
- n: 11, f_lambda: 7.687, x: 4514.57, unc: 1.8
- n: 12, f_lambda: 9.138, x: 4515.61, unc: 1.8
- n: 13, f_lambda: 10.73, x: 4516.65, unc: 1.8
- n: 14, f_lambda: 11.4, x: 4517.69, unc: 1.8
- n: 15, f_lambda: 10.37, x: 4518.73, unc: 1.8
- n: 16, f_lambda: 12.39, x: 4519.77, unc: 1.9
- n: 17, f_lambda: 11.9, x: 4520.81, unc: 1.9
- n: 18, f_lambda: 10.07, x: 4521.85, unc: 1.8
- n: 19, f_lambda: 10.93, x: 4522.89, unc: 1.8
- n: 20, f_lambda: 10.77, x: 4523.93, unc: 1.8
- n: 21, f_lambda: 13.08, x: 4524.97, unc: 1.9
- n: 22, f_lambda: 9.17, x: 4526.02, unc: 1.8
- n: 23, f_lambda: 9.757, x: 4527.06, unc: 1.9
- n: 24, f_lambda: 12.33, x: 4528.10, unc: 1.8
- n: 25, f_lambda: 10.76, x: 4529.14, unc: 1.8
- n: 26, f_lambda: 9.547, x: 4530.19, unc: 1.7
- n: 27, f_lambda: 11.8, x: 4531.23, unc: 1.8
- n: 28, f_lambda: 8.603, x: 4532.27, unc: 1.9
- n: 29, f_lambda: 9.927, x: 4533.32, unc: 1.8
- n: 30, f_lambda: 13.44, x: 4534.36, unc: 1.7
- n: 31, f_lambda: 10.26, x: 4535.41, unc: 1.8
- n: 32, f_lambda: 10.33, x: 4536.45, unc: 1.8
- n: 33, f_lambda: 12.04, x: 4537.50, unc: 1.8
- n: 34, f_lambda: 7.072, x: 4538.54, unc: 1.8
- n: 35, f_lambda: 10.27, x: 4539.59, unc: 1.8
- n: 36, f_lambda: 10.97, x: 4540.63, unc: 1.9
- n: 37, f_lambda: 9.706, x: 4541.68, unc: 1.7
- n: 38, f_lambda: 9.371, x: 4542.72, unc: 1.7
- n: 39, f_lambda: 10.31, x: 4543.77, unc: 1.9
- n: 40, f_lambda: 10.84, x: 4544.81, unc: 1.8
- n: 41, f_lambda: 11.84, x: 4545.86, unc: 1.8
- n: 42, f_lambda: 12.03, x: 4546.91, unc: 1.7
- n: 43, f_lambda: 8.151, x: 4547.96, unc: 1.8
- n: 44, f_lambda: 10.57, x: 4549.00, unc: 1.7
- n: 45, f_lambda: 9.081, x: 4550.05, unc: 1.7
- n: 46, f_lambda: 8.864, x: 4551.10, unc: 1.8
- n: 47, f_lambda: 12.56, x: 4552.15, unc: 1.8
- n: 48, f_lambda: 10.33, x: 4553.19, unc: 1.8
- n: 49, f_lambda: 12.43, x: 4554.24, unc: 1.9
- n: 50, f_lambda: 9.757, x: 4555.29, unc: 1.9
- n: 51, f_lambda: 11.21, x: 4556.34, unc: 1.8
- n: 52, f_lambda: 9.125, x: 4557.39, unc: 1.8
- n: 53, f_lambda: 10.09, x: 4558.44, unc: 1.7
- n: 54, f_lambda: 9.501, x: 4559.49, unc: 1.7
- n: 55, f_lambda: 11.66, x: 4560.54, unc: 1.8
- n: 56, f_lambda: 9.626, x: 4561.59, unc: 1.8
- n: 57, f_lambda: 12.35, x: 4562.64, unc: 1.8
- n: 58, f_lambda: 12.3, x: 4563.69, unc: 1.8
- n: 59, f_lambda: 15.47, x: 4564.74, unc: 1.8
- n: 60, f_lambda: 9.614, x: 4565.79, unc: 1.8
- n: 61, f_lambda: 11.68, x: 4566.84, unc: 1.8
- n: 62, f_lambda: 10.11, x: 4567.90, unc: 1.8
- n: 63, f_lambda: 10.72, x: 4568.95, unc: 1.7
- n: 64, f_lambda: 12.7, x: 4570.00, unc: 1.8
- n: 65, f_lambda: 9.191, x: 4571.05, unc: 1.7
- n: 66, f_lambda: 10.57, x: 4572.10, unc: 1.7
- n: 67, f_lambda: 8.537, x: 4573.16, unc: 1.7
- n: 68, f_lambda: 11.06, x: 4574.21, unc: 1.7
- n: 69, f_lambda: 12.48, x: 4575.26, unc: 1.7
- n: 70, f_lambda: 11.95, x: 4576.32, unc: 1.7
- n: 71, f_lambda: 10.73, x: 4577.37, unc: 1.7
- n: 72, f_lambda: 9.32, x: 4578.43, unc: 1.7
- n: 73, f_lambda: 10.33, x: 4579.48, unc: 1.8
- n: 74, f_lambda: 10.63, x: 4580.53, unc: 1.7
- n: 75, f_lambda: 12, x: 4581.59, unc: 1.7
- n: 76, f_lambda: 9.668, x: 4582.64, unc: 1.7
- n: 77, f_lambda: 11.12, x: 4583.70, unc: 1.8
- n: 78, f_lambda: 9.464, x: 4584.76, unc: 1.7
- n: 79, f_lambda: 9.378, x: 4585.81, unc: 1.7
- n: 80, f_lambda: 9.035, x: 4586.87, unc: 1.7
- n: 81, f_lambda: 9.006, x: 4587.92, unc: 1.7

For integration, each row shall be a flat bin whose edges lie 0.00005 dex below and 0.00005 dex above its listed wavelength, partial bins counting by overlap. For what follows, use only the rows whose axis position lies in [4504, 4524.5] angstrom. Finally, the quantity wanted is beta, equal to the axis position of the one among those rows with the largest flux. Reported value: 4505.22 angstrom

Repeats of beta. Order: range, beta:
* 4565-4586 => 4570.00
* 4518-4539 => 4534.36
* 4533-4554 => 4534.36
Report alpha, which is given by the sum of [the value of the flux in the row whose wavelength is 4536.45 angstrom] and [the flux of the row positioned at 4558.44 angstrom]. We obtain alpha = 20.4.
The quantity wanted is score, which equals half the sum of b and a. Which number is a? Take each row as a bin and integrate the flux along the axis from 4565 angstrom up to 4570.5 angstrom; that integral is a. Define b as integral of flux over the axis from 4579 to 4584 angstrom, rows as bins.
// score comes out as 57.6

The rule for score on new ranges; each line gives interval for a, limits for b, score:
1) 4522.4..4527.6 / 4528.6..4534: 55.6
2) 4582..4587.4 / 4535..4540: 51.4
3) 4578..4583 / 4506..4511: 50.1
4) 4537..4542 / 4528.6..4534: 52.7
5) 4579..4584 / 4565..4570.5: 57.6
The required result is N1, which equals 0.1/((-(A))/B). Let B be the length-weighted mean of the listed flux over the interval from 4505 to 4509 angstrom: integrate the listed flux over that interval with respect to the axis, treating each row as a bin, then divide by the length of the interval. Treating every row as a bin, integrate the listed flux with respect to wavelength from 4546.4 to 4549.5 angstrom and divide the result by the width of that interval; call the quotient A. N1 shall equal -0.105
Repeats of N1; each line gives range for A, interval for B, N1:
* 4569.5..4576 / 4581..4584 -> -0.101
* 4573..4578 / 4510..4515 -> -0.086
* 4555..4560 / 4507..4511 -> -0.095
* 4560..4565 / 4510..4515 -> -0.079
